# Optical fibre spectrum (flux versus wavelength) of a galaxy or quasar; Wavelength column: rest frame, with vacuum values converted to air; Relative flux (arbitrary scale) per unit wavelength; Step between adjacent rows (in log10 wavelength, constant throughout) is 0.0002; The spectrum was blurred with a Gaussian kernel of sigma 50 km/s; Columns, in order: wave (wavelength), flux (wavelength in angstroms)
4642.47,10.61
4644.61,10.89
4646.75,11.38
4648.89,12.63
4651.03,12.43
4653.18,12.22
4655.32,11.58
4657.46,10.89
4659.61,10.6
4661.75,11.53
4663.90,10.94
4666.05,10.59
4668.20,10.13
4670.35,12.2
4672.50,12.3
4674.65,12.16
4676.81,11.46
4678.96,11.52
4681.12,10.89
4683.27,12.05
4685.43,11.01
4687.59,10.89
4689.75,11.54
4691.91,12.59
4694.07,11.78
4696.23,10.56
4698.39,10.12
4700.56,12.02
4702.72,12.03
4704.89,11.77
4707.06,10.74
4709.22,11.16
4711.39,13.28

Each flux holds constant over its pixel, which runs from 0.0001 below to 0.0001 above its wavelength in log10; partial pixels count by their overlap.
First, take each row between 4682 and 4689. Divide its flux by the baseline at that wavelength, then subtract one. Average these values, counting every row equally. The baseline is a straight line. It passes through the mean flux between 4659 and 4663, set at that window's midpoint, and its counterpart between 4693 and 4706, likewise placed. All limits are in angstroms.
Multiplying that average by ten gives 0.0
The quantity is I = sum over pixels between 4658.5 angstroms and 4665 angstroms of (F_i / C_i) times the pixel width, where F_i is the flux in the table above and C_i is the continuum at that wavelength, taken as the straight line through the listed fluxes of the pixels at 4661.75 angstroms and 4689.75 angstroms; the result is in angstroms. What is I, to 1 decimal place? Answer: 6.2 angstroms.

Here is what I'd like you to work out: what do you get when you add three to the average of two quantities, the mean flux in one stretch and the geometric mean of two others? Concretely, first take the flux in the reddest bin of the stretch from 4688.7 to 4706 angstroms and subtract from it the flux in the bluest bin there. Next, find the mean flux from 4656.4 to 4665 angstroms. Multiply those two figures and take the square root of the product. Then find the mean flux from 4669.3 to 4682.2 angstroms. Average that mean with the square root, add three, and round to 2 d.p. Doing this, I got 9.67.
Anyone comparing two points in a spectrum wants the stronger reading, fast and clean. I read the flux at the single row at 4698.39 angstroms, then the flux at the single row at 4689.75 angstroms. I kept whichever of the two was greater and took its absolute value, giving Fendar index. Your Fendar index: 11.5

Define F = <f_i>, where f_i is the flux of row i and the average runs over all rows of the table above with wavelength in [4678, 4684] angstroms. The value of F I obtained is 11.5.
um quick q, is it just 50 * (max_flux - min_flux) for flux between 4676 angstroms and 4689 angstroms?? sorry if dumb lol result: 58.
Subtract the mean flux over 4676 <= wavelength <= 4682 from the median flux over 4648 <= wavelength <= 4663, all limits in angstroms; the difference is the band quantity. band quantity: 0.29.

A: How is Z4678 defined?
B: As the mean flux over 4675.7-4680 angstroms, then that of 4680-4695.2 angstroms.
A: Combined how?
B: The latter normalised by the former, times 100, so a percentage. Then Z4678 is 100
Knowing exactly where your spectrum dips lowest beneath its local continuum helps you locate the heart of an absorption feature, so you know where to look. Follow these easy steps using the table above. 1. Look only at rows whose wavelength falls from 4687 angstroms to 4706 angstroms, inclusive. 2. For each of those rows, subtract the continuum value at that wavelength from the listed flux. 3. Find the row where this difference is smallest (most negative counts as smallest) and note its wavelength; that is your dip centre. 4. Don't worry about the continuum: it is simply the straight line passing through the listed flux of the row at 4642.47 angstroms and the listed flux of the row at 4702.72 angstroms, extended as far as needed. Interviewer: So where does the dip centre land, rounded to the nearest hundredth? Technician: 4698.39 angstroms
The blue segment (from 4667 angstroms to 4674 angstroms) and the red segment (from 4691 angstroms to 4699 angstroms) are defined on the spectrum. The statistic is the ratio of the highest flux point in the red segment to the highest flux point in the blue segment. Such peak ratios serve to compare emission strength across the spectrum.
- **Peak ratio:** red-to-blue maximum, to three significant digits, 1.02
